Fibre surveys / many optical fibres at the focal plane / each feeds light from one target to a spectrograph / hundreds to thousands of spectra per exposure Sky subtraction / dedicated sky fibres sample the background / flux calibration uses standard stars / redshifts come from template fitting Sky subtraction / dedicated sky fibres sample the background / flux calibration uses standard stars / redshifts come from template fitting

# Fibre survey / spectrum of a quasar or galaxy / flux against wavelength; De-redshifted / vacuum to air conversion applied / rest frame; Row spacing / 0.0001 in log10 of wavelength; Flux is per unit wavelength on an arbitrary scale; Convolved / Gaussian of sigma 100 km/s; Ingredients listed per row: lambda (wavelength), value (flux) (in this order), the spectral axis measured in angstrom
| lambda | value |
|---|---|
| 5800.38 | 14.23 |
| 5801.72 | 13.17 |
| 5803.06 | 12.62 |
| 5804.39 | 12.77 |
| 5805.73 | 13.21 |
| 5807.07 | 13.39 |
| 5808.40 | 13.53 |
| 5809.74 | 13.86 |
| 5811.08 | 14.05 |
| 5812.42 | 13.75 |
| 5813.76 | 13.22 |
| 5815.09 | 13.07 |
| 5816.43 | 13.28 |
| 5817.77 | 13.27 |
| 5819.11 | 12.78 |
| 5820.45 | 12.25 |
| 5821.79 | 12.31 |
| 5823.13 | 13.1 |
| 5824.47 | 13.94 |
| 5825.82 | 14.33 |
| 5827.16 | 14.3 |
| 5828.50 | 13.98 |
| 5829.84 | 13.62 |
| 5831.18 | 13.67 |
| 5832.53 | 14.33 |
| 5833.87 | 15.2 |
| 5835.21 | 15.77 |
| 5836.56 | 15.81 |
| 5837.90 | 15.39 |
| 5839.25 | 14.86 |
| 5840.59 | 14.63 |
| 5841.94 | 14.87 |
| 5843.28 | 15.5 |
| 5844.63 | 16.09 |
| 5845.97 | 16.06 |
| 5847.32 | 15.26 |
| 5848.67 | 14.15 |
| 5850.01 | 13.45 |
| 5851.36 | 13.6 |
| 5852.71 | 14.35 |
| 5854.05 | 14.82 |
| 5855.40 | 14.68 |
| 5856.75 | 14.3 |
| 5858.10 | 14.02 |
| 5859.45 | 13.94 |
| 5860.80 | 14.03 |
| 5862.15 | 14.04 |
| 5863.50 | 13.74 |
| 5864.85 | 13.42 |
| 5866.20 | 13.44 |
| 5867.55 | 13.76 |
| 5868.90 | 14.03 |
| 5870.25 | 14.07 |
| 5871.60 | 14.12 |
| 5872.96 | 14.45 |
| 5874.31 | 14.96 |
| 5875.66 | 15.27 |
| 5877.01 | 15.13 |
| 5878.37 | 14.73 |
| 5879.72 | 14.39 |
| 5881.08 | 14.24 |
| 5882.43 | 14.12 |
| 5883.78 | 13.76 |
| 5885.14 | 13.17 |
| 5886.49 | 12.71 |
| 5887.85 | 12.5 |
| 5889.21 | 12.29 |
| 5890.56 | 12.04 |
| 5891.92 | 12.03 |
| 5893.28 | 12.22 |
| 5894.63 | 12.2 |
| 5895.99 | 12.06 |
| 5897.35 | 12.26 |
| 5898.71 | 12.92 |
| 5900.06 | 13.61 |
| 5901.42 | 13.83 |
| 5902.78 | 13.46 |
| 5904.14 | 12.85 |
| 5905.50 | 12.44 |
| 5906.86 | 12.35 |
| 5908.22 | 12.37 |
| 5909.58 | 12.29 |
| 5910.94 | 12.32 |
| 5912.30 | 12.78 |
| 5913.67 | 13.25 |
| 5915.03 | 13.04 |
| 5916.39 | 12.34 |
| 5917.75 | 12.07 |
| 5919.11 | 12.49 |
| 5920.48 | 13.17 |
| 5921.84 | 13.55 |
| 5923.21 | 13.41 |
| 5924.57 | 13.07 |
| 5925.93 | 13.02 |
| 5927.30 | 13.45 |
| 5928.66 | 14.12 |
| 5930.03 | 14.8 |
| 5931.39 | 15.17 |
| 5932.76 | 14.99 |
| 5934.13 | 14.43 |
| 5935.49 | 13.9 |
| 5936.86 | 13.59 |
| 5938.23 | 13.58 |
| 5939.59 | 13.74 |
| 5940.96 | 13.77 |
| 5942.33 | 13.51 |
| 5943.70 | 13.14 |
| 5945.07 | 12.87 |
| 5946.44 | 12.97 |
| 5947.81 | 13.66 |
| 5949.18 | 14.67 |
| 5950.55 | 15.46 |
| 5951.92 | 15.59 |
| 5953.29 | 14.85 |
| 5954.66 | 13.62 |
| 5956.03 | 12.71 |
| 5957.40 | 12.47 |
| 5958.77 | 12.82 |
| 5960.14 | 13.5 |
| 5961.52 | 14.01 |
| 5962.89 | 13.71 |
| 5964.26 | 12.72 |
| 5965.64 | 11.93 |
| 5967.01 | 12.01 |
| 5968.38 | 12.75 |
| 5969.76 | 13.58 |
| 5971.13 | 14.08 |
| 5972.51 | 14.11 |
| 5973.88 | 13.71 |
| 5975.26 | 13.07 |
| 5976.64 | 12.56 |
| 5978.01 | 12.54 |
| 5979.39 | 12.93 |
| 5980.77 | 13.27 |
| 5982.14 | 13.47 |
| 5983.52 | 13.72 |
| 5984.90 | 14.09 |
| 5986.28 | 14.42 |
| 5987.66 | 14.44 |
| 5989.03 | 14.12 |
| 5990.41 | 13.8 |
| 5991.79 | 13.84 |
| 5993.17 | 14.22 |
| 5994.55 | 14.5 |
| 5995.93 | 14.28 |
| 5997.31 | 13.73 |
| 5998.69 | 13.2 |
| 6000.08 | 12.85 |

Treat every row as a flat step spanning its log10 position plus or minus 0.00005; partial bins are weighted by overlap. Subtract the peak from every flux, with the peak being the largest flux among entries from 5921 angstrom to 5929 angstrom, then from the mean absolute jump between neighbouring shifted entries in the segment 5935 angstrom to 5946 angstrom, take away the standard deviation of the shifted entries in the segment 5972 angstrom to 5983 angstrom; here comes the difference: -0.3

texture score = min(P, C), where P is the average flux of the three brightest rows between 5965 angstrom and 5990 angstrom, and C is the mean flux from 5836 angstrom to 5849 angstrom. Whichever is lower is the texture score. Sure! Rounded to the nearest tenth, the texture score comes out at 14.3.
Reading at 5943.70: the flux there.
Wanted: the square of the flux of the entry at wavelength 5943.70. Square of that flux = 173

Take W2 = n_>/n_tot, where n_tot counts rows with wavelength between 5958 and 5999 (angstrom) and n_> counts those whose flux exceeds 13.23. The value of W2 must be 0.67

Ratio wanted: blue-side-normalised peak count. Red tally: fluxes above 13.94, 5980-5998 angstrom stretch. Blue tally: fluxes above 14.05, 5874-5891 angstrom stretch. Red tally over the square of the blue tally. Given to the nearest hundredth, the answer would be 0.14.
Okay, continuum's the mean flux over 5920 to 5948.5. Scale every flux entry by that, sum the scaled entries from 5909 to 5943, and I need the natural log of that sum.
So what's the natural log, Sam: 3.20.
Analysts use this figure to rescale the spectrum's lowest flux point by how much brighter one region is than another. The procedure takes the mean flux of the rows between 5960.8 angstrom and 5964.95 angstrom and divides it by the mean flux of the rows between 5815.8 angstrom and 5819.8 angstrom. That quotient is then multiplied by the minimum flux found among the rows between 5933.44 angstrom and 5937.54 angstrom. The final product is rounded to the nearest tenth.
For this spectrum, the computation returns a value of 14.0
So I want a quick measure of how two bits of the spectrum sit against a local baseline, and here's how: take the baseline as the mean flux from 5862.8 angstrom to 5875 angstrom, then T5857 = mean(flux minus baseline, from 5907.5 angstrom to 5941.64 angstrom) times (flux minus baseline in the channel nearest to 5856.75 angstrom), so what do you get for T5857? -0.18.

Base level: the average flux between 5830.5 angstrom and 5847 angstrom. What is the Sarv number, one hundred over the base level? 6.6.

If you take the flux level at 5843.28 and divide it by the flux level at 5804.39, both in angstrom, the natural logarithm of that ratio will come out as 0.19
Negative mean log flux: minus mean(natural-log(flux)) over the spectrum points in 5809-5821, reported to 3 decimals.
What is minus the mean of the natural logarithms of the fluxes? -2.586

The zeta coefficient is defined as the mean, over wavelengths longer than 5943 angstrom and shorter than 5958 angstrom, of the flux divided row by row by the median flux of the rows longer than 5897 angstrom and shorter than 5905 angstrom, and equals 1.05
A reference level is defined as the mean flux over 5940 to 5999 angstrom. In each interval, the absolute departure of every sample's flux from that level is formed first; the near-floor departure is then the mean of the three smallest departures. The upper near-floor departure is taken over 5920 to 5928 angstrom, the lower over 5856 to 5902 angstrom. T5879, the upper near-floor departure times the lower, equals 0.013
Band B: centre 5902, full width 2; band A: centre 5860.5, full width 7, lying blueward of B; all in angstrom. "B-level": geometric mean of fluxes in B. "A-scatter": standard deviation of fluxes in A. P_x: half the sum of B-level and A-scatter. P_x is 6.88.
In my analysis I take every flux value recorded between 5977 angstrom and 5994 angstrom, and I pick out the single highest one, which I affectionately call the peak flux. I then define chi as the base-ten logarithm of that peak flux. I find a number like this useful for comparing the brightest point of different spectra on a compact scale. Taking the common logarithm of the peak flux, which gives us 1.16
